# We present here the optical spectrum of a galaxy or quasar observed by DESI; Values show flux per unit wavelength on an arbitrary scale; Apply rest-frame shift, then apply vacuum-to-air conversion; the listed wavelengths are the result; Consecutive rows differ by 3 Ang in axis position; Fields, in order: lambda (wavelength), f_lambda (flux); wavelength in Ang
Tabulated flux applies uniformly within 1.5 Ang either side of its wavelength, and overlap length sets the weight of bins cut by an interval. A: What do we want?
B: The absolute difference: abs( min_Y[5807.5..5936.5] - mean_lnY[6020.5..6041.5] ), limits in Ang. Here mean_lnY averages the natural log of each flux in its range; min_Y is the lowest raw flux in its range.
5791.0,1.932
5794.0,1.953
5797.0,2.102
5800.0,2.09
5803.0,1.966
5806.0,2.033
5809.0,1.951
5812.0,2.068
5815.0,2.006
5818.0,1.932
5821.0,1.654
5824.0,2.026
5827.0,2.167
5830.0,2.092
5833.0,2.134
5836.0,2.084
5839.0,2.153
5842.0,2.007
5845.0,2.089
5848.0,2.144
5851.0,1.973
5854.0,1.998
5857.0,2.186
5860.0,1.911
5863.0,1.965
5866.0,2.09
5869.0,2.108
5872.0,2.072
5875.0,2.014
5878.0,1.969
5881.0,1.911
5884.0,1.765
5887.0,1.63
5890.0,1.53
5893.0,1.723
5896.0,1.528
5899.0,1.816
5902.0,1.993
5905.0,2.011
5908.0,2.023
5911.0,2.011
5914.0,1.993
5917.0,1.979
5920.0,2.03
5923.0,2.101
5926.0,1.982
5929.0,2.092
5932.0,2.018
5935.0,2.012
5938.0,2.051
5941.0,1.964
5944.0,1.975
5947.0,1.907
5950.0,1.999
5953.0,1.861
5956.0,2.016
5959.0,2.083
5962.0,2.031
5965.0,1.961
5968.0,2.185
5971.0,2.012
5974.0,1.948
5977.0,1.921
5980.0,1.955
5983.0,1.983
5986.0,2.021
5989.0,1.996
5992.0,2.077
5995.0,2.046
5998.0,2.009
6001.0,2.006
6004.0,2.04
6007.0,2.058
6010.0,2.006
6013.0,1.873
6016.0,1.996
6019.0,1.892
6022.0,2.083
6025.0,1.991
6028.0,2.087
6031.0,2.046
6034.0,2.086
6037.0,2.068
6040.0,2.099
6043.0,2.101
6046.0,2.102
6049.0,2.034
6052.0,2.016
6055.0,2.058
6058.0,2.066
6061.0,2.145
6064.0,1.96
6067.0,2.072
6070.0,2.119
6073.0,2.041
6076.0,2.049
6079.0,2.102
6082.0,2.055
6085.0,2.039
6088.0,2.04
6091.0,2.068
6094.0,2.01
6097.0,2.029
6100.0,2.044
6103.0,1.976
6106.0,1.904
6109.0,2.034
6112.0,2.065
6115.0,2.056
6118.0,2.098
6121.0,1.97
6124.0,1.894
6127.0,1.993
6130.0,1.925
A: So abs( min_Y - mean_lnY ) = 0.80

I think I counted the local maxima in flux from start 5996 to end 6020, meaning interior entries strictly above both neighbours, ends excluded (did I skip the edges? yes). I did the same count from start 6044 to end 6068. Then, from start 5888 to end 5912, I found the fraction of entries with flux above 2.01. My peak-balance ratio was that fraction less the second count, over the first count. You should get -0.31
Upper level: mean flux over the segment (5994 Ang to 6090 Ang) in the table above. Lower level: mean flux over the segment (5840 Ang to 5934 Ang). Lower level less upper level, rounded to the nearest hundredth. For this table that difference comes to -0.09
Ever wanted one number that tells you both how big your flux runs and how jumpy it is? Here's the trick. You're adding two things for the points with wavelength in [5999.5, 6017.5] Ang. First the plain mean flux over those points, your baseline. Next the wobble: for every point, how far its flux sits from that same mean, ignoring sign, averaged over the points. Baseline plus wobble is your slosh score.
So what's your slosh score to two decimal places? 2.04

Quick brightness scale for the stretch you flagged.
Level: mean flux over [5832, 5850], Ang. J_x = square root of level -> 1.45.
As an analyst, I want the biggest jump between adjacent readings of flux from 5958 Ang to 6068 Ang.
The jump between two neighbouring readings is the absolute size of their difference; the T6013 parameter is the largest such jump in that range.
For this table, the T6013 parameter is 0.22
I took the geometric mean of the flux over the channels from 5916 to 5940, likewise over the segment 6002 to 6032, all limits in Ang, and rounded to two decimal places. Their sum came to 4.04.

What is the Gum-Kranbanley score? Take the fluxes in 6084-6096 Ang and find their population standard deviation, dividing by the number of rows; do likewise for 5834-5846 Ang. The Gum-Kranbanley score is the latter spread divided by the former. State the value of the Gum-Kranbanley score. 2.5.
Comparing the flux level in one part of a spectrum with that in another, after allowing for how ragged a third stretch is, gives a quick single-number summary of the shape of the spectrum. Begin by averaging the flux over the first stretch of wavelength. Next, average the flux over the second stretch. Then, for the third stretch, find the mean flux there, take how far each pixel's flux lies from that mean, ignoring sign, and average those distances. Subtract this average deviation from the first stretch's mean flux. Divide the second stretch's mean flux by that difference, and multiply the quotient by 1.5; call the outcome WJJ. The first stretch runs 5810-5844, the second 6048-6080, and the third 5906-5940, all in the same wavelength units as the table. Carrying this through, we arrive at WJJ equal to 1.55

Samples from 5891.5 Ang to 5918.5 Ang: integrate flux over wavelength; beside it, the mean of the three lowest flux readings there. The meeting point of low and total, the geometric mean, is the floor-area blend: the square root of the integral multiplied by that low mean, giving 9.3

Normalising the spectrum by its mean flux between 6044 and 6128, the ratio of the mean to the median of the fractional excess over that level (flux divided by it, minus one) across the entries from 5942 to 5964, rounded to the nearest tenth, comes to 1.5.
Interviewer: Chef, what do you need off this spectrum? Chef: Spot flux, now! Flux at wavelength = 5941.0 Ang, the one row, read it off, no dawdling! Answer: 1.964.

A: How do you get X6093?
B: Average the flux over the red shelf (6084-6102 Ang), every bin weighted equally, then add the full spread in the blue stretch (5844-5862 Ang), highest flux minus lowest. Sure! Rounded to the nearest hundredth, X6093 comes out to 2.31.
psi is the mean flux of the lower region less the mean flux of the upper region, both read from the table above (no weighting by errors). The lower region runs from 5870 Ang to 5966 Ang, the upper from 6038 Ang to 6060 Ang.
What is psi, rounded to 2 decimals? -0.13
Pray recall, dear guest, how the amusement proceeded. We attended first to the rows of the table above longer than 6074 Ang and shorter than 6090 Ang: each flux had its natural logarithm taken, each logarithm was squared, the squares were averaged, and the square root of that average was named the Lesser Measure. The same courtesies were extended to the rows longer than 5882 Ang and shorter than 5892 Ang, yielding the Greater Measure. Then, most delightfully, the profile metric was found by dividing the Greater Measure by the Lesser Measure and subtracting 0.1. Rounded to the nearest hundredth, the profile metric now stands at 0.59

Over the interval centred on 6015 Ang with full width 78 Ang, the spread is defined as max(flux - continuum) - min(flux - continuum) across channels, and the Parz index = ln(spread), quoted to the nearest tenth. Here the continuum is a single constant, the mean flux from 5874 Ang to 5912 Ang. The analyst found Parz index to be -1.5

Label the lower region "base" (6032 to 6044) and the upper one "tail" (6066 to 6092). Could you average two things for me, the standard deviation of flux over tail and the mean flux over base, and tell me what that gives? 1.06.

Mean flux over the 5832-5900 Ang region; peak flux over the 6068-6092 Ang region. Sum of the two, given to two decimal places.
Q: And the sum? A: 4.07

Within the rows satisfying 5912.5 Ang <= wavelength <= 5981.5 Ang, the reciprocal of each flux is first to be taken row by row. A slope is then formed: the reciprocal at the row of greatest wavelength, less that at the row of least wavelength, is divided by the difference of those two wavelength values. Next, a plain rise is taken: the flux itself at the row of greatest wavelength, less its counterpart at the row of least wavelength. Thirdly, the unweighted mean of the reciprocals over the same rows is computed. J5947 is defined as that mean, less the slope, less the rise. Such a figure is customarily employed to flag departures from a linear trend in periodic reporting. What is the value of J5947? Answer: 0.54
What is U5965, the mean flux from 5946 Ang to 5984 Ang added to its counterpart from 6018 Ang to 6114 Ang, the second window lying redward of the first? 4.04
